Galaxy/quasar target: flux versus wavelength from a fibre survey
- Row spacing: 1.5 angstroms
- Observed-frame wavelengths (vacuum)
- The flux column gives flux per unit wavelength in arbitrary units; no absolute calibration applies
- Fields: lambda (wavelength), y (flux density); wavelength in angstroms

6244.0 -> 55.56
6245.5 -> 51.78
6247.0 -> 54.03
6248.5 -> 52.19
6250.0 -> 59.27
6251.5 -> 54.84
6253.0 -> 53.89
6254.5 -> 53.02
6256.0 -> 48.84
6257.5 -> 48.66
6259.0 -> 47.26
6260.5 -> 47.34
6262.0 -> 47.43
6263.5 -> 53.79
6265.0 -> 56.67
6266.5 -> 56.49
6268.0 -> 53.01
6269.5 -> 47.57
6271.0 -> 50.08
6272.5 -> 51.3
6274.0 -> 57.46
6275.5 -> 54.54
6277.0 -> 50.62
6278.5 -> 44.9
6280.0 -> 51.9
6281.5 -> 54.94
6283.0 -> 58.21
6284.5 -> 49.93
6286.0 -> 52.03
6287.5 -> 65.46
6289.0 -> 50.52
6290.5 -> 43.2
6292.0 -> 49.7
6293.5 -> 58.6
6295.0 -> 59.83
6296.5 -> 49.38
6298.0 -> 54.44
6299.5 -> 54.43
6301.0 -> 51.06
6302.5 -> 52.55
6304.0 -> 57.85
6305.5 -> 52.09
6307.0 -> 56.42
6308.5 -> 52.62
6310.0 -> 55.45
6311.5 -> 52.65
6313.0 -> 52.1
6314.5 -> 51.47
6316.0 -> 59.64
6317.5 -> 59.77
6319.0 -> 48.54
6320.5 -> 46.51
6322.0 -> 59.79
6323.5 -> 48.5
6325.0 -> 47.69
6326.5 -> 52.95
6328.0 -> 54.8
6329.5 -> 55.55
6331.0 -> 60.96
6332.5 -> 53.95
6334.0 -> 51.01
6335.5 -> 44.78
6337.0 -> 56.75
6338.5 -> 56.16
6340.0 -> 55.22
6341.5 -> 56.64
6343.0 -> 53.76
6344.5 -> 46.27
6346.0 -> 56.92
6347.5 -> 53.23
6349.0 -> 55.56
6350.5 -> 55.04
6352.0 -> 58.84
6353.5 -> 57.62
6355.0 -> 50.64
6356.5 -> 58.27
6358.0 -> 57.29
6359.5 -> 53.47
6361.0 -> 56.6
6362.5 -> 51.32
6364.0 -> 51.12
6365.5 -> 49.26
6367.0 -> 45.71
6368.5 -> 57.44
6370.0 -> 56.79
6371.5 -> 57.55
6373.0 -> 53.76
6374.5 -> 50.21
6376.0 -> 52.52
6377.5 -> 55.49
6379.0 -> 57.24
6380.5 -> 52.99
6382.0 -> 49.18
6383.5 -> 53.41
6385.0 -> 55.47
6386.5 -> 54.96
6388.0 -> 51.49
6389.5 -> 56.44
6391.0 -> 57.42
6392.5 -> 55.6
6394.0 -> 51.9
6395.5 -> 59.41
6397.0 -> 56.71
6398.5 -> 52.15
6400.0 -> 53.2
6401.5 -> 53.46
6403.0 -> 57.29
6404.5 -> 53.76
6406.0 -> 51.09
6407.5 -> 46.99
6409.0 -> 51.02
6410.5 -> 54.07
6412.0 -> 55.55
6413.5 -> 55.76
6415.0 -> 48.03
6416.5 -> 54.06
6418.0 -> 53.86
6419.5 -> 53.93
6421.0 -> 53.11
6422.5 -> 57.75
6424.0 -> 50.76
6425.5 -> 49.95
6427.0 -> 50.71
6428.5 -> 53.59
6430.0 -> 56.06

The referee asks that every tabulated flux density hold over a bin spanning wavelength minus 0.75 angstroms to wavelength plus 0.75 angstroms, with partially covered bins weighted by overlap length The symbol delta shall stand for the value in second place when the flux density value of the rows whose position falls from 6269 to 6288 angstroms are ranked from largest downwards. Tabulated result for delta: 58.21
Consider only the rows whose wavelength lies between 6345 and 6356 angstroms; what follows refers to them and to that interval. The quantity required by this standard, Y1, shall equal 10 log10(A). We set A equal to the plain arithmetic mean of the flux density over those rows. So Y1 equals 17.4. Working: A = 55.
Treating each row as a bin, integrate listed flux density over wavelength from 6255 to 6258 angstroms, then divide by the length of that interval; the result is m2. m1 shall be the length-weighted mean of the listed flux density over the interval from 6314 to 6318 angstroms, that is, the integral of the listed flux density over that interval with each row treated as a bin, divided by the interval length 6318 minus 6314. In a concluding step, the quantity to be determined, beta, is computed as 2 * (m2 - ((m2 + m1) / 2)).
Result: -8.0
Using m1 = 57.1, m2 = 49.1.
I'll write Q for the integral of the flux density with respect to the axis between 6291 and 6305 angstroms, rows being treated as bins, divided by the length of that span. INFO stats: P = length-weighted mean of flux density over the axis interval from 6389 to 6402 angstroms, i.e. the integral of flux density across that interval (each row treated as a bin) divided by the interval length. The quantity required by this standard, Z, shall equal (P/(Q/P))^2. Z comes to 3176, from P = 55.2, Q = 54.0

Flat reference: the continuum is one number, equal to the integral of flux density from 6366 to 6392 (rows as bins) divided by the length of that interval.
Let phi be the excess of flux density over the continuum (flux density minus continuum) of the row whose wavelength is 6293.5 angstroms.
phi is 4.6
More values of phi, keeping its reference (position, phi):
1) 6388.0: -2.5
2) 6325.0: -6.3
